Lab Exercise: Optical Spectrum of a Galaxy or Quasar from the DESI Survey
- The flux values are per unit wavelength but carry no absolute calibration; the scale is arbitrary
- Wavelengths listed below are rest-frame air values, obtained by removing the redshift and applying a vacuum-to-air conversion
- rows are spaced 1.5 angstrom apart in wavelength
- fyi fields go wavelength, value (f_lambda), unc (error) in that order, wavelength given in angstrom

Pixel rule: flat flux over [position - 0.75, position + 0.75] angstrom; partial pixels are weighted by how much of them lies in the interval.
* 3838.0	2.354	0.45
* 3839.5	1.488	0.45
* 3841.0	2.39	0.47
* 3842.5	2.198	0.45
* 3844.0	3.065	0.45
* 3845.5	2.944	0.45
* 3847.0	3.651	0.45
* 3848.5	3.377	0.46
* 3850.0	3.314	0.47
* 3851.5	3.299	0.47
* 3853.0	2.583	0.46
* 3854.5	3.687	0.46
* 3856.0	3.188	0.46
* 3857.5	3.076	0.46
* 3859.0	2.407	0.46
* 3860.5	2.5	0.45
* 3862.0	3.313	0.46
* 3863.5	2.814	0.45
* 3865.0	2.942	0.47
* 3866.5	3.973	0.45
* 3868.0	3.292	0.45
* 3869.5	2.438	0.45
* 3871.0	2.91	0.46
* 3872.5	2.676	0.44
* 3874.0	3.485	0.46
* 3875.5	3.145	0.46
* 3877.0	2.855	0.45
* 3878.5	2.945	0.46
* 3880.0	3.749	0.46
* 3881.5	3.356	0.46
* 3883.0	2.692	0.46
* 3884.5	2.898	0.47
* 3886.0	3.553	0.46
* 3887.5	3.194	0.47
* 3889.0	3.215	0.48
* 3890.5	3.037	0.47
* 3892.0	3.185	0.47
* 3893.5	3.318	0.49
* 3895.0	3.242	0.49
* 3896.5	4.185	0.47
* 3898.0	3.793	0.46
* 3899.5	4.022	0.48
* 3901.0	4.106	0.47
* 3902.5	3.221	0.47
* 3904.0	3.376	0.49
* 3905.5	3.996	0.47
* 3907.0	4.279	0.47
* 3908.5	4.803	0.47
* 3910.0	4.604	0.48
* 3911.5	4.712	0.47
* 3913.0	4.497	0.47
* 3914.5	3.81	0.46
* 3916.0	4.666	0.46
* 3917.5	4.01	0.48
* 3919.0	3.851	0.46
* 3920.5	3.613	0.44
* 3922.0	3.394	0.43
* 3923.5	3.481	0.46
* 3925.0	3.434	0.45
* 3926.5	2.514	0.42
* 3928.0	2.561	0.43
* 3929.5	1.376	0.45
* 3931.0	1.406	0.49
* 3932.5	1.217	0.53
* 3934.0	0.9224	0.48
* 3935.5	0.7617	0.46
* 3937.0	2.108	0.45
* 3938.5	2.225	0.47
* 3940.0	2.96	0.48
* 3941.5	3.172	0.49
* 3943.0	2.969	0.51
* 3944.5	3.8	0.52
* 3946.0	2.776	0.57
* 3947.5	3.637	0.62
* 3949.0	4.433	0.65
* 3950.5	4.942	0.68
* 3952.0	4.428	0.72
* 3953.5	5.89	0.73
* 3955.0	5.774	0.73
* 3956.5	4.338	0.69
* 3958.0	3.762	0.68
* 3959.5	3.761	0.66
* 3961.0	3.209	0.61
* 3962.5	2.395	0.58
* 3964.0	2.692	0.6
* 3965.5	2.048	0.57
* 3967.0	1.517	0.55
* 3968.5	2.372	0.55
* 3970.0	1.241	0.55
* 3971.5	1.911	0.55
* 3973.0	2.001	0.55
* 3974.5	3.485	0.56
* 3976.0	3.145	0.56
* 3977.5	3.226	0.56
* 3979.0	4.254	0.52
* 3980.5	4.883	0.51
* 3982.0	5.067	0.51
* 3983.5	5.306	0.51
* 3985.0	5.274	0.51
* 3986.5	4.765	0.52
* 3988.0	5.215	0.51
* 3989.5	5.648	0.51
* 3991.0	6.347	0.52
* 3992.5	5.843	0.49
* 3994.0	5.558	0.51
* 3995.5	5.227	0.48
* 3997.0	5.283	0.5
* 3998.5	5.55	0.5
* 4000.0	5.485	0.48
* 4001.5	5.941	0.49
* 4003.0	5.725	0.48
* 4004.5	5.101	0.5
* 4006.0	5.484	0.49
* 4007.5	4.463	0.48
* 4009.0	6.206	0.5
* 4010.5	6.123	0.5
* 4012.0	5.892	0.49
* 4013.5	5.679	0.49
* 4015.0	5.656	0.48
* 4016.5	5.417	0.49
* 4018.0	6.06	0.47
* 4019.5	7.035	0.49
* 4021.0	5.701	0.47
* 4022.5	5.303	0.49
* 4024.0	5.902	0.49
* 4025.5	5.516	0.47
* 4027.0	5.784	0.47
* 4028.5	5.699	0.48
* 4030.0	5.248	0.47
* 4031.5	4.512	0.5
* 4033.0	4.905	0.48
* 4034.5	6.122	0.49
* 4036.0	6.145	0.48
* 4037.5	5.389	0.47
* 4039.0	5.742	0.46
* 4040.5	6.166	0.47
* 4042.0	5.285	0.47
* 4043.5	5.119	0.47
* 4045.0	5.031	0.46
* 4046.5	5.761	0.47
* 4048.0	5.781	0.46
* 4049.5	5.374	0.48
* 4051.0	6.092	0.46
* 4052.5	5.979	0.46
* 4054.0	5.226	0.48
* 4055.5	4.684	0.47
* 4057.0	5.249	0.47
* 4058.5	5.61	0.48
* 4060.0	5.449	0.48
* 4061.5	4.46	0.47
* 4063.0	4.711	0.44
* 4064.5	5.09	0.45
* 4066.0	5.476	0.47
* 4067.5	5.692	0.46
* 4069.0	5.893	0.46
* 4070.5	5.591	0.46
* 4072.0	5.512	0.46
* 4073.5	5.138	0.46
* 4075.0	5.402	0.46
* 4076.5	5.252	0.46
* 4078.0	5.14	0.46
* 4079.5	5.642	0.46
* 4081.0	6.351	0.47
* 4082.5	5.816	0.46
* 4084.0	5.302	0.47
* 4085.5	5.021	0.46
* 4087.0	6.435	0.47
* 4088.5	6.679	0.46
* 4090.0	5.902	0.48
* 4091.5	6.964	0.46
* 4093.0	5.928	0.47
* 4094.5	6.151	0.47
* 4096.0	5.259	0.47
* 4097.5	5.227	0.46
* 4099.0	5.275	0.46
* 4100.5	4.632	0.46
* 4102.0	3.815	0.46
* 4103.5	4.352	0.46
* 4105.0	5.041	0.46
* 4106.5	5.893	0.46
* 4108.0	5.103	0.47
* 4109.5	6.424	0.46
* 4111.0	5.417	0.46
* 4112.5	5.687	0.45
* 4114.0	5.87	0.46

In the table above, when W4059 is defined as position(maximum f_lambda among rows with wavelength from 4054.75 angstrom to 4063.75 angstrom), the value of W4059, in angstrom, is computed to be 4058.5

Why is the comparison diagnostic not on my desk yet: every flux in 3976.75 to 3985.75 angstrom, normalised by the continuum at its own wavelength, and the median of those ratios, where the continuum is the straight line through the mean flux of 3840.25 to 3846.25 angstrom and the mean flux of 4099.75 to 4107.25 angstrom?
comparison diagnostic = 1.3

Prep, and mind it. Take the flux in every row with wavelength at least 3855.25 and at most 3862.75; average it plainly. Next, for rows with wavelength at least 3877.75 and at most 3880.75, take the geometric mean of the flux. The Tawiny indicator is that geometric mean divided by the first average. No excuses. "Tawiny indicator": 1.1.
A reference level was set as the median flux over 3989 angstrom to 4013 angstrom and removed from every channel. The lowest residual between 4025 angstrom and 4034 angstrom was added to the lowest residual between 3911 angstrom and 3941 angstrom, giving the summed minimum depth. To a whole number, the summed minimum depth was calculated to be -6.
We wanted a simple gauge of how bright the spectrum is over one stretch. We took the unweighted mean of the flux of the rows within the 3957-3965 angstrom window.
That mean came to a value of 3.2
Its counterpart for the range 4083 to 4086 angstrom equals 5.2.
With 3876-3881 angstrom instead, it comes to 3.2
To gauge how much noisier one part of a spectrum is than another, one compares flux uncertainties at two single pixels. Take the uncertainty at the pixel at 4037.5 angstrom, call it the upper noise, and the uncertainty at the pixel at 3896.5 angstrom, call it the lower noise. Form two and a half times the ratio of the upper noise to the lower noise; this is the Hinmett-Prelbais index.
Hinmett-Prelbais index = 2.5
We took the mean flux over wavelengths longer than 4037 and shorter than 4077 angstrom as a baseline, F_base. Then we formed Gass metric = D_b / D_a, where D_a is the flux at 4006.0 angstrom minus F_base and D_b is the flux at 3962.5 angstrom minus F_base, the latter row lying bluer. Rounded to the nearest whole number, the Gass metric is -43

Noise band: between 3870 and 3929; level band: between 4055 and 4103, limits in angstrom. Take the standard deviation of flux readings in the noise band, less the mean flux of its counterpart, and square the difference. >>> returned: 23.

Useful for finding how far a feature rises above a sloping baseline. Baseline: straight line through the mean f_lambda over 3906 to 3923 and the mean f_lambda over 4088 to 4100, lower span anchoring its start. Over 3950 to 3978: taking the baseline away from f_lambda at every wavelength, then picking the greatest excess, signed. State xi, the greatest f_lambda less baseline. 1.3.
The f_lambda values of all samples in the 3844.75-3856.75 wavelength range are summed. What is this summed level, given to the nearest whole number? 26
